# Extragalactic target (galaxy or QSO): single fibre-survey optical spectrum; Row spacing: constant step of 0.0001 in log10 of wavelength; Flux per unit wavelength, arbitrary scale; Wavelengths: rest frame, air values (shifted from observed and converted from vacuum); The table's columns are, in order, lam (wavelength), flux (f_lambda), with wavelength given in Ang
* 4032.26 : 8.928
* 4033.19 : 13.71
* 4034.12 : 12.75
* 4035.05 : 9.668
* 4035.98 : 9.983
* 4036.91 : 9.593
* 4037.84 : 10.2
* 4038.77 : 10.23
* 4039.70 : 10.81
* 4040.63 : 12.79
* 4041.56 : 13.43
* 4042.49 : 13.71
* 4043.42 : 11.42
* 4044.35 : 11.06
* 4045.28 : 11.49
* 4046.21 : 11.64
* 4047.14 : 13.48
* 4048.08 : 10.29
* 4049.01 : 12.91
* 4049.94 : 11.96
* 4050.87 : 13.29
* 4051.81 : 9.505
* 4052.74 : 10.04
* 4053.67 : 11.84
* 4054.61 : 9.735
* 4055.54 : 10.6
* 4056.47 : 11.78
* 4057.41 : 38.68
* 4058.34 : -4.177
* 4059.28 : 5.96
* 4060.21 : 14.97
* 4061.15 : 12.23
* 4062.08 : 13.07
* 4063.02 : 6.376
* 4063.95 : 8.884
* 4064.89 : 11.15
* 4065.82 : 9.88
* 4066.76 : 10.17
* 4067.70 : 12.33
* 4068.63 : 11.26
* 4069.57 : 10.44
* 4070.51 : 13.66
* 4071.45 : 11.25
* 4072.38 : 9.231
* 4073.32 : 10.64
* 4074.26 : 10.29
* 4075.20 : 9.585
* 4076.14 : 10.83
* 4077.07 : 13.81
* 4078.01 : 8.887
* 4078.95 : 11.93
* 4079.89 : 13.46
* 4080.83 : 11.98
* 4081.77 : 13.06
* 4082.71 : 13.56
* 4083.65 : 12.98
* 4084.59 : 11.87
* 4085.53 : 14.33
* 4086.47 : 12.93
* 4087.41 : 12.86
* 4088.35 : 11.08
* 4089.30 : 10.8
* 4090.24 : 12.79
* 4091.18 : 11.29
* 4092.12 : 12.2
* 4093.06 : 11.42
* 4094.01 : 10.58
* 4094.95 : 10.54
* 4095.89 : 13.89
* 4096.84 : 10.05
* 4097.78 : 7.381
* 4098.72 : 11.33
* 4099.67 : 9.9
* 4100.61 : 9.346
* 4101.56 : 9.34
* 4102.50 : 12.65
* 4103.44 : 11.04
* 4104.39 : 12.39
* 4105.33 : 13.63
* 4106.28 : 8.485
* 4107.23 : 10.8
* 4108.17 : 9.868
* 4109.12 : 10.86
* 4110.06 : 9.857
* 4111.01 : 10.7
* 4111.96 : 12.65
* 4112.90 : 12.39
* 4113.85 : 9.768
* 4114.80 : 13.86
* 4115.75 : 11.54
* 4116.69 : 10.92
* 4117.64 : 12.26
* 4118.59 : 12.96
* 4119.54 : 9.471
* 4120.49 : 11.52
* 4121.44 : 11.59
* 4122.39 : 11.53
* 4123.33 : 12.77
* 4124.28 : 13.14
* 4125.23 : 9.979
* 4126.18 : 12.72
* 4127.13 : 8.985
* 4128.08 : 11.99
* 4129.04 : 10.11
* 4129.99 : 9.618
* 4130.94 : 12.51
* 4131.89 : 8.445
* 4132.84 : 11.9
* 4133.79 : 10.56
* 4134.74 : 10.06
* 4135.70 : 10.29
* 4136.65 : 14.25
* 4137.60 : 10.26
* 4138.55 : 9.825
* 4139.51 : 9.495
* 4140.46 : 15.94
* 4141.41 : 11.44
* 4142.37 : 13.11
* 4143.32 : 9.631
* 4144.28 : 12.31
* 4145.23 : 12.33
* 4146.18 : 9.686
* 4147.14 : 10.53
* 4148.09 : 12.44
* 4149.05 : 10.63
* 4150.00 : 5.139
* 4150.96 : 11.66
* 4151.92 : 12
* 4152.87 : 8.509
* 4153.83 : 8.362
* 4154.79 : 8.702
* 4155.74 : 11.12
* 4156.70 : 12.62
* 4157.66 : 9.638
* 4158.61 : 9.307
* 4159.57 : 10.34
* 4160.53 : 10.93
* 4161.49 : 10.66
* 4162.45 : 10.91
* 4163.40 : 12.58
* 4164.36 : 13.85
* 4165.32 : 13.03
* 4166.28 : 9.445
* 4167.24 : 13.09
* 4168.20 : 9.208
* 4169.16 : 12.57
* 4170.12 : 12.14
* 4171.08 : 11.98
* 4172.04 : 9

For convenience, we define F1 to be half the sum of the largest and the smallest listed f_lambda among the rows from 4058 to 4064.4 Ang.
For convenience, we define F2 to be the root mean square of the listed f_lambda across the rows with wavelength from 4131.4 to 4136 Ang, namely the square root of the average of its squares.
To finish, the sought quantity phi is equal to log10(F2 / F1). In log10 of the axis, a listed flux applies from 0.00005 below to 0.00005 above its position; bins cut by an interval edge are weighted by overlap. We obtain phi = 0.281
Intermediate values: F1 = 5.4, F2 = 10.3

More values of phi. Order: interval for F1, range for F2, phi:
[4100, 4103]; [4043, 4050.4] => 0.031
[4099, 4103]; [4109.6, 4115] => 0.025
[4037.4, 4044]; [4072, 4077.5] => -0.043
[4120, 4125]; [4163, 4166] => 0.028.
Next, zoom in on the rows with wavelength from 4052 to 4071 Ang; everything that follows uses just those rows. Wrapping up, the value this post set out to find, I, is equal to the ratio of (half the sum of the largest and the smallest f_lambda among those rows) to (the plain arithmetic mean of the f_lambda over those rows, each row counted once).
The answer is 1.51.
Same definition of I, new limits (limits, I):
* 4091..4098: 0.97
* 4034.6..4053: 1.02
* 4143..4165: 0.90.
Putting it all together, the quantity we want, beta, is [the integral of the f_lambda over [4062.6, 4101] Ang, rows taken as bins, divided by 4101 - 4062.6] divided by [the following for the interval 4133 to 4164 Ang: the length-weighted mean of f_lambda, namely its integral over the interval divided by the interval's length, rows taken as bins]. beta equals 1.04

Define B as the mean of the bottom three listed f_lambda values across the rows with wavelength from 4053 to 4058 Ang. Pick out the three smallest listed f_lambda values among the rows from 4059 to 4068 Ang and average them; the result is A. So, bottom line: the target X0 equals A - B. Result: -3.6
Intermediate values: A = 7.1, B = 10.7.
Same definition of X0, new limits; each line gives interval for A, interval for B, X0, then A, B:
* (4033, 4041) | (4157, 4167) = 0.3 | 9.7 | 9.5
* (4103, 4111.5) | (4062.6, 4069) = 1.0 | 9.4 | 8.4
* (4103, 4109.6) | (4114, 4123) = -0.9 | 9.7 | 10.6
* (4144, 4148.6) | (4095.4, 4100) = 1.7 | 10.8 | 9.1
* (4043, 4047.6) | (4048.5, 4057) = 1.6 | 11.3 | 9.8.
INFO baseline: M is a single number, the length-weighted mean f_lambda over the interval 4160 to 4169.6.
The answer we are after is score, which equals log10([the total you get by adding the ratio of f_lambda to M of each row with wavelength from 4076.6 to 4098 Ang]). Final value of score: 1.37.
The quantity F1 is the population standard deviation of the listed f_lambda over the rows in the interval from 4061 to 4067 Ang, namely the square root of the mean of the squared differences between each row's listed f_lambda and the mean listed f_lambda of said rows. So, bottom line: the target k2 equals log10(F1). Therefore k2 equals 0.31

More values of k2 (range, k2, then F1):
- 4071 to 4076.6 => -0.15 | 0.7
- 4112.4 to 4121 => 0.13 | 1.3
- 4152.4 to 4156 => 0.05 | 1.1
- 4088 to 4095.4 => -0.13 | 0.7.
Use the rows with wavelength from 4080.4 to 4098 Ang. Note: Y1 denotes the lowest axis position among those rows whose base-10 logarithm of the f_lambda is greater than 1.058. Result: 4080.83 Ang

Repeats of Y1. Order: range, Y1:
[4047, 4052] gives 4047.14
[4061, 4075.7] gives 4061.15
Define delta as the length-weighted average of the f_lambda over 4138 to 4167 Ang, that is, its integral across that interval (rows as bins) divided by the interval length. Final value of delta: 10.9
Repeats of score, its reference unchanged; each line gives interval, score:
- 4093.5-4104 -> 1.00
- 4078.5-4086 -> 0.95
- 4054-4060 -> 0.80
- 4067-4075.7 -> 0.93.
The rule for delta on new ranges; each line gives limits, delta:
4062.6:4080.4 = 10.8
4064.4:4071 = 11.3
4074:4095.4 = 11.9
